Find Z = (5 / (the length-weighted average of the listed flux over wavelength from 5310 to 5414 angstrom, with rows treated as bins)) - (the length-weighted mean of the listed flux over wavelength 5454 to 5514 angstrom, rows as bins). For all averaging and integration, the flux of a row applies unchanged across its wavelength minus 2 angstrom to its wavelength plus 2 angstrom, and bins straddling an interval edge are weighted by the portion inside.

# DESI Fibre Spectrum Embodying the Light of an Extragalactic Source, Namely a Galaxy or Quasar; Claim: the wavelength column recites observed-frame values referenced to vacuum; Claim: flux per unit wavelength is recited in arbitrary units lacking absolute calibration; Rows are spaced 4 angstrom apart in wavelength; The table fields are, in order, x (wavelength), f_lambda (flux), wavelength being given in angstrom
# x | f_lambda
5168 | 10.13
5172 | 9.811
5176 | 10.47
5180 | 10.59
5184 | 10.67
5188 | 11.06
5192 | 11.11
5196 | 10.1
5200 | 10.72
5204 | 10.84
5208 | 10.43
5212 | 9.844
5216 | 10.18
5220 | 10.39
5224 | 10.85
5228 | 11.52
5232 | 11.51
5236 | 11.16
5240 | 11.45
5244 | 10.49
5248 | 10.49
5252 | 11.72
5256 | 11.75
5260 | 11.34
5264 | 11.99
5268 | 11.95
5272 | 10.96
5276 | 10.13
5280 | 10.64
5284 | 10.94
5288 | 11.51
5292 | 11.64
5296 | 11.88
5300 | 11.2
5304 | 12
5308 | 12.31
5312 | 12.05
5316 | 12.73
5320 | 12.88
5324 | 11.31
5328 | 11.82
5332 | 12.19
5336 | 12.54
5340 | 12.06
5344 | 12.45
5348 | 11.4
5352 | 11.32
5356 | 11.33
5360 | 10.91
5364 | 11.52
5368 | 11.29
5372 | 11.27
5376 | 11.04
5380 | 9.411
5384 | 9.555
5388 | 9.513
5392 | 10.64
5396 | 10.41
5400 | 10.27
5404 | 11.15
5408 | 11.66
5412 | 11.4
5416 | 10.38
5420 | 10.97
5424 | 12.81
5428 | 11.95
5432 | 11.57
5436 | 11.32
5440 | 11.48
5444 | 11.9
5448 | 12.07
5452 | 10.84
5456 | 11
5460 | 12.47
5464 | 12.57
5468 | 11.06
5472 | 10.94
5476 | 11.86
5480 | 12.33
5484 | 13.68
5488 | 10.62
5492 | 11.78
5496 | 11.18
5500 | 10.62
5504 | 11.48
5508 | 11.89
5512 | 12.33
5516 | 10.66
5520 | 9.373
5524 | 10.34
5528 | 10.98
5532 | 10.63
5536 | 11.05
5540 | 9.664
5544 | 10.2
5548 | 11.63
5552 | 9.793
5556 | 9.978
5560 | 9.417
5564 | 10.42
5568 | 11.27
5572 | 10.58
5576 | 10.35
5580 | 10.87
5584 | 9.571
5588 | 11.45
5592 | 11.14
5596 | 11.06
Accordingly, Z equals -11.3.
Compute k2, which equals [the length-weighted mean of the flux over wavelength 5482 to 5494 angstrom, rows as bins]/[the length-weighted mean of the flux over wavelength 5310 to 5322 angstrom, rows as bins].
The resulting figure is 0.96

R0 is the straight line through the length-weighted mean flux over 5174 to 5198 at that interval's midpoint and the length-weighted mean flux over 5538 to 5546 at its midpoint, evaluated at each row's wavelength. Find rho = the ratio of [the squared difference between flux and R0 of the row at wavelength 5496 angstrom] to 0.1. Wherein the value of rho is 13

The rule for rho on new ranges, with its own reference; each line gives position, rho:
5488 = 3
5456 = 8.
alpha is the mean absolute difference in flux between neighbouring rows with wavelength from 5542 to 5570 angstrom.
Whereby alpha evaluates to 0.98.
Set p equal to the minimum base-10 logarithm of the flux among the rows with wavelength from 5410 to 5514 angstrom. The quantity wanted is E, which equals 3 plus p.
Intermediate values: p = 1.02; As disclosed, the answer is 4.02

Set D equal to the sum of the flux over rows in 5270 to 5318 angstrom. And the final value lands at 138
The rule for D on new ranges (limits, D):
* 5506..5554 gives 129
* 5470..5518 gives 139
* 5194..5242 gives 129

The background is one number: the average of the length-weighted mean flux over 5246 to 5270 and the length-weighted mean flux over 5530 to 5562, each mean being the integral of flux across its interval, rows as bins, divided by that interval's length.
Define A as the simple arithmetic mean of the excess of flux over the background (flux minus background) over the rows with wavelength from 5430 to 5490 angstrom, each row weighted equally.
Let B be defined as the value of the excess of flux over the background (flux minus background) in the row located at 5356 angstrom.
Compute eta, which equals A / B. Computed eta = 1.93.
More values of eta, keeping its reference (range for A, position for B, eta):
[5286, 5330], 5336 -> 0.63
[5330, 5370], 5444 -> 0.80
